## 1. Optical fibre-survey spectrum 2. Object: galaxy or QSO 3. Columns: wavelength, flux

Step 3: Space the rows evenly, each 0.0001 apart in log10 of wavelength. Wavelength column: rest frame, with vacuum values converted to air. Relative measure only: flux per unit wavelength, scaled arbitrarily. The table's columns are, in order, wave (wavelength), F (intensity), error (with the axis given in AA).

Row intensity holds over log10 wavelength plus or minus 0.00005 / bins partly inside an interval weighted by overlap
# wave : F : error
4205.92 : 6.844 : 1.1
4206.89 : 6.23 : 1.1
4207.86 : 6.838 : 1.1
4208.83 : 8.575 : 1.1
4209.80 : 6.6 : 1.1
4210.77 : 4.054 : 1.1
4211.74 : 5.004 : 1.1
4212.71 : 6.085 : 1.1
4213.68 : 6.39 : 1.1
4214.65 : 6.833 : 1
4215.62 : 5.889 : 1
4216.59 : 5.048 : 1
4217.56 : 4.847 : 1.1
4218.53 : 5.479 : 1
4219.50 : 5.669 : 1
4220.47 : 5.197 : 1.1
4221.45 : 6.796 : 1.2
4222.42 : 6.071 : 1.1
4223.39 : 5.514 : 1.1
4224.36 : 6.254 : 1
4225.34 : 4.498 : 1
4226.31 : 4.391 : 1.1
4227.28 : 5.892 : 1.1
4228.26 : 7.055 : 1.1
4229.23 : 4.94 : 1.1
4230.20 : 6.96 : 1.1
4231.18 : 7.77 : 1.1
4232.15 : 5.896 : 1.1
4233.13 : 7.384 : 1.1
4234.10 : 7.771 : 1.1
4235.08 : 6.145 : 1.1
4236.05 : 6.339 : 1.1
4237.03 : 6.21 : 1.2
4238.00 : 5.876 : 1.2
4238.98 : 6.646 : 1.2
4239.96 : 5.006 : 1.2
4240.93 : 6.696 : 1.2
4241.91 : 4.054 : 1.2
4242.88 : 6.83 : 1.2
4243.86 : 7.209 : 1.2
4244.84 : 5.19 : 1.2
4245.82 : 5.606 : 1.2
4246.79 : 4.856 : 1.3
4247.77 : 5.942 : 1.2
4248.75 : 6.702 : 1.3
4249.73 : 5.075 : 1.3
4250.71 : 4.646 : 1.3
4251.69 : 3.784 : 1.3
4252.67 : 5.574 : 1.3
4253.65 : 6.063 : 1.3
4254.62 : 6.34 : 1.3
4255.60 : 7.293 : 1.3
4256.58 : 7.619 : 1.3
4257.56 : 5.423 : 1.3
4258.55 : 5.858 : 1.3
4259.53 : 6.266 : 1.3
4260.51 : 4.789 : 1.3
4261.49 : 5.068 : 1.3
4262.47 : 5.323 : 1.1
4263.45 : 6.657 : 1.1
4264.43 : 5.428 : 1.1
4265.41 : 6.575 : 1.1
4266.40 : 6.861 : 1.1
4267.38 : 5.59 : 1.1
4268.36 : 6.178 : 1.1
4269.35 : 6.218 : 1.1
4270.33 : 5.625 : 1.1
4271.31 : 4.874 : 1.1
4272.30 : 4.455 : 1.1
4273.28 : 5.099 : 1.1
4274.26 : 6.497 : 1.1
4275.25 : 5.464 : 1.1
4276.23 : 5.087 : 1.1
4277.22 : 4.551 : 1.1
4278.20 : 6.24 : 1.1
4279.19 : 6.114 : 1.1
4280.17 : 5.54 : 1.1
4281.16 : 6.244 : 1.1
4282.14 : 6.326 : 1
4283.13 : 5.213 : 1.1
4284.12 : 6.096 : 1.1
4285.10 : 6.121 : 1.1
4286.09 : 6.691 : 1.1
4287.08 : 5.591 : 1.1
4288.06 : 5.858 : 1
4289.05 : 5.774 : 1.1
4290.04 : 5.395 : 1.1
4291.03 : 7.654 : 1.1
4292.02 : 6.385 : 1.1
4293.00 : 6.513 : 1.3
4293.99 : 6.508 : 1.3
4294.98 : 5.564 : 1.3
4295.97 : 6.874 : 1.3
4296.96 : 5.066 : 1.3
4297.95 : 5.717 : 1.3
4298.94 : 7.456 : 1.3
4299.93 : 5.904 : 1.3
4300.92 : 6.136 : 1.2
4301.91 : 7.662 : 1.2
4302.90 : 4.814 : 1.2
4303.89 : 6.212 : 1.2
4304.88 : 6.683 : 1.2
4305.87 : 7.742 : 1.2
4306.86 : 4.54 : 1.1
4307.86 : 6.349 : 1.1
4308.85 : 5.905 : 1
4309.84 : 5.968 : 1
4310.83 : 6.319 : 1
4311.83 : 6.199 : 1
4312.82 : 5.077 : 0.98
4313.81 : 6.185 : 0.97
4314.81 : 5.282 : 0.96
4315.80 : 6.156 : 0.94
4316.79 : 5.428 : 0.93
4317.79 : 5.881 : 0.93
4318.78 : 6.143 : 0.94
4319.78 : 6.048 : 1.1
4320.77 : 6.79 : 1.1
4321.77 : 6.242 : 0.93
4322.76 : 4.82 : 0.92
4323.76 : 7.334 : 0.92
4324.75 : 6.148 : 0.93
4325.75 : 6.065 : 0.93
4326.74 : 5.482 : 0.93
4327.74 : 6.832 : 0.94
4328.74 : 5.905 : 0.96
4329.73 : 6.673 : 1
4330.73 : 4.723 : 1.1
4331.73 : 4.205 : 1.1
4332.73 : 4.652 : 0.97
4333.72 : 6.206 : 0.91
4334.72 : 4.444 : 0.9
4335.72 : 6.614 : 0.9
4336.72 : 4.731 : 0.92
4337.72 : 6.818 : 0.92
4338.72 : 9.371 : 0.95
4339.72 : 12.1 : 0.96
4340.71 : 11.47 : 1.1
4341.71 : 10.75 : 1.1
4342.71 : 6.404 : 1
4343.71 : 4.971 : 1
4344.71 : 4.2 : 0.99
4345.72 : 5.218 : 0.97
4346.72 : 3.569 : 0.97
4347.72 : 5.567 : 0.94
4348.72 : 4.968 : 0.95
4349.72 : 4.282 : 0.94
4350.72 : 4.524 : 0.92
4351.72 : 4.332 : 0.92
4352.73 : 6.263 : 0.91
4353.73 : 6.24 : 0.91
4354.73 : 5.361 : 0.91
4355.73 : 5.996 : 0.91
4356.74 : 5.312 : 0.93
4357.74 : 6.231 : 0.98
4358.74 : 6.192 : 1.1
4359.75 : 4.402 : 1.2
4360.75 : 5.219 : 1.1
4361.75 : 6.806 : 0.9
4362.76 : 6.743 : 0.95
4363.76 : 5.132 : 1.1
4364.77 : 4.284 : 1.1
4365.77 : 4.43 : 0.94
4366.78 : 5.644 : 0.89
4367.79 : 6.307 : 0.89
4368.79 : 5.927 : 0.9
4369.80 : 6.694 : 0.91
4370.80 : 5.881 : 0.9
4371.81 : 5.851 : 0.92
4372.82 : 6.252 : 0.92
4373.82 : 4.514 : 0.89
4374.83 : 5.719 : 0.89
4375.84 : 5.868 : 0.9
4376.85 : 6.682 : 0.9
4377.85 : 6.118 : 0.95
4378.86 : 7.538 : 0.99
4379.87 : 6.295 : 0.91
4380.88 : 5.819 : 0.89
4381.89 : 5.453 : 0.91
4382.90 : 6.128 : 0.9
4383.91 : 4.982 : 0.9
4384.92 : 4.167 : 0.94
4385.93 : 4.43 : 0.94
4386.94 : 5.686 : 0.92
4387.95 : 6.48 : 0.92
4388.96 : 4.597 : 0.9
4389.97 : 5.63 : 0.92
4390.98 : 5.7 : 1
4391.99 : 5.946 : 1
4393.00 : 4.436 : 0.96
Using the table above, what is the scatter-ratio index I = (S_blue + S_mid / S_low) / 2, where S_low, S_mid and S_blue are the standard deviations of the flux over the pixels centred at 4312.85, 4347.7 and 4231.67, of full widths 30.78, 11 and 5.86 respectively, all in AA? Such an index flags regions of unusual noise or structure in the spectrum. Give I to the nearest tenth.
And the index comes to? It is 1.1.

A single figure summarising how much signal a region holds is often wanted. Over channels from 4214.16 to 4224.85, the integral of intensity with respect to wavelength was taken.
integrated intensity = 62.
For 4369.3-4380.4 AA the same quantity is 68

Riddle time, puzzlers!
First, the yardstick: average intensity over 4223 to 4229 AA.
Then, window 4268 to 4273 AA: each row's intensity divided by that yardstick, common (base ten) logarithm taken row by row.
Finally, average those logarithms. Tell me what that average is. -0.014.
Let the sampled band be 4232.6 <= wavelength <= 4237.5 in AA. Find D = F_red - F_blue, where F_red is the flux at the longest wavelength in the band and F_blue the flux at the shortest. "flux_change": -1.2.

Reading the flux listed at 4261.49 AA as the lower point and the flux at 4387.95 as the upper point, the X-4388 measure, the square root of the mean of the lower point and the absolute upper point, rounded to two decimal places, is 2.40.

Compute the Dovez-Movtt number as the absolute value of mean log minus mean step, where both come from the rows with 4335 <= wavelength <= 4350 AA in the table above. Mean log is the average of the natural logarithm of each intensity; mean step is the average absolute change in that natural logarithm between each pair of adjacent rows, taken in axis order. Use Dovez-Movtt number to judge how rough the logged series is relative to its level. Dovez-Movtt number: 1.57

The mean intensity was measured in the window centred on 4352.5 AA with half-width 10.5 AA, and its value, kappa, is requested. 5.4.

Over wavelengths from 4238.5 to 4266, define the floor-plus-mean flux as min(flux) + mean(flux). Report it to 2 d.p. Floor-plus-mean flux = 9.59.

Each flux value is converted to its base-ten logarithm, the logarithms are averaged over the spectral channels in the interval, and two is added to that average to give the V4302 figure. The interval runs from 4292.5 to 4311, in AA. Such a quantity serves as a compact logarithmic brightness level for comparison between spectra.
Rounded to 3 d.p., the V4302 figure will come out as 2.789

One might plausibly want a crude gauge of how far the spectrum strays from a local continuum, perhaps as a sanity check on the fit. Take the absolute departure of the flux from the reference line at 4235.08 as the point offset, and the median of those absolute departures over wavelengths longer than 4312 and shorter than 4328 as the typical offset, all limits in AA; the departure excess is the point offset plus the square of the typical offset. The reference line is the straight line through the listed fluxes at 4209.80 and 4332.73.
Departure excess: 1.6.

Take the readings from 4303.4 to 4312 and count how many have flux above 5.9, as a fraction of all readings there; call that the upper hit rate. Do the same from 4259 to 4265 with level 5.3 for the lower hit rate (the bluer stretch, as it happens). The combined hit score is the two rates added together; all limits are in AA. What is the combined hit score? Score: 1.56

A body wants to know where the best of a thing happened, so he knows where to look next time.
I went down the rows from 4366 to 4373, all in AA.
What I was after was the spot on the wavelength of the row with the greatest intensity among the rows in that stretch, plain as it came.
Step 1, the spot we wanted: 4369.80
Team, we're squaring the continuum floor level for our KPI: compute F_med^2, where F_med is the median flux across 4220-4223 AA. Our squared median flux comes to 37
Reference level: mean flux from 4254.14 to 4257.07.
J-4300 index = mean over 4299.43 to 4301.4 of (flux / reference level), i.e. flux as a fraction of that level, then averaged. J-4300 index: 0.85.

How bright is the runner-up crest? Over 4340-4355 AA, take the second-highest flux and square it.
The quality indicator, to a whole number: 116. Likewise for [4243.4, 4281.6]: 53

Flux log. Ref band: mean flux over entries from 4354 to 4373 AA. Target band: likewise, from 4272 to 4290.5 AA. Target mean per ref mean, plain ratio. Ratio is 1.00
